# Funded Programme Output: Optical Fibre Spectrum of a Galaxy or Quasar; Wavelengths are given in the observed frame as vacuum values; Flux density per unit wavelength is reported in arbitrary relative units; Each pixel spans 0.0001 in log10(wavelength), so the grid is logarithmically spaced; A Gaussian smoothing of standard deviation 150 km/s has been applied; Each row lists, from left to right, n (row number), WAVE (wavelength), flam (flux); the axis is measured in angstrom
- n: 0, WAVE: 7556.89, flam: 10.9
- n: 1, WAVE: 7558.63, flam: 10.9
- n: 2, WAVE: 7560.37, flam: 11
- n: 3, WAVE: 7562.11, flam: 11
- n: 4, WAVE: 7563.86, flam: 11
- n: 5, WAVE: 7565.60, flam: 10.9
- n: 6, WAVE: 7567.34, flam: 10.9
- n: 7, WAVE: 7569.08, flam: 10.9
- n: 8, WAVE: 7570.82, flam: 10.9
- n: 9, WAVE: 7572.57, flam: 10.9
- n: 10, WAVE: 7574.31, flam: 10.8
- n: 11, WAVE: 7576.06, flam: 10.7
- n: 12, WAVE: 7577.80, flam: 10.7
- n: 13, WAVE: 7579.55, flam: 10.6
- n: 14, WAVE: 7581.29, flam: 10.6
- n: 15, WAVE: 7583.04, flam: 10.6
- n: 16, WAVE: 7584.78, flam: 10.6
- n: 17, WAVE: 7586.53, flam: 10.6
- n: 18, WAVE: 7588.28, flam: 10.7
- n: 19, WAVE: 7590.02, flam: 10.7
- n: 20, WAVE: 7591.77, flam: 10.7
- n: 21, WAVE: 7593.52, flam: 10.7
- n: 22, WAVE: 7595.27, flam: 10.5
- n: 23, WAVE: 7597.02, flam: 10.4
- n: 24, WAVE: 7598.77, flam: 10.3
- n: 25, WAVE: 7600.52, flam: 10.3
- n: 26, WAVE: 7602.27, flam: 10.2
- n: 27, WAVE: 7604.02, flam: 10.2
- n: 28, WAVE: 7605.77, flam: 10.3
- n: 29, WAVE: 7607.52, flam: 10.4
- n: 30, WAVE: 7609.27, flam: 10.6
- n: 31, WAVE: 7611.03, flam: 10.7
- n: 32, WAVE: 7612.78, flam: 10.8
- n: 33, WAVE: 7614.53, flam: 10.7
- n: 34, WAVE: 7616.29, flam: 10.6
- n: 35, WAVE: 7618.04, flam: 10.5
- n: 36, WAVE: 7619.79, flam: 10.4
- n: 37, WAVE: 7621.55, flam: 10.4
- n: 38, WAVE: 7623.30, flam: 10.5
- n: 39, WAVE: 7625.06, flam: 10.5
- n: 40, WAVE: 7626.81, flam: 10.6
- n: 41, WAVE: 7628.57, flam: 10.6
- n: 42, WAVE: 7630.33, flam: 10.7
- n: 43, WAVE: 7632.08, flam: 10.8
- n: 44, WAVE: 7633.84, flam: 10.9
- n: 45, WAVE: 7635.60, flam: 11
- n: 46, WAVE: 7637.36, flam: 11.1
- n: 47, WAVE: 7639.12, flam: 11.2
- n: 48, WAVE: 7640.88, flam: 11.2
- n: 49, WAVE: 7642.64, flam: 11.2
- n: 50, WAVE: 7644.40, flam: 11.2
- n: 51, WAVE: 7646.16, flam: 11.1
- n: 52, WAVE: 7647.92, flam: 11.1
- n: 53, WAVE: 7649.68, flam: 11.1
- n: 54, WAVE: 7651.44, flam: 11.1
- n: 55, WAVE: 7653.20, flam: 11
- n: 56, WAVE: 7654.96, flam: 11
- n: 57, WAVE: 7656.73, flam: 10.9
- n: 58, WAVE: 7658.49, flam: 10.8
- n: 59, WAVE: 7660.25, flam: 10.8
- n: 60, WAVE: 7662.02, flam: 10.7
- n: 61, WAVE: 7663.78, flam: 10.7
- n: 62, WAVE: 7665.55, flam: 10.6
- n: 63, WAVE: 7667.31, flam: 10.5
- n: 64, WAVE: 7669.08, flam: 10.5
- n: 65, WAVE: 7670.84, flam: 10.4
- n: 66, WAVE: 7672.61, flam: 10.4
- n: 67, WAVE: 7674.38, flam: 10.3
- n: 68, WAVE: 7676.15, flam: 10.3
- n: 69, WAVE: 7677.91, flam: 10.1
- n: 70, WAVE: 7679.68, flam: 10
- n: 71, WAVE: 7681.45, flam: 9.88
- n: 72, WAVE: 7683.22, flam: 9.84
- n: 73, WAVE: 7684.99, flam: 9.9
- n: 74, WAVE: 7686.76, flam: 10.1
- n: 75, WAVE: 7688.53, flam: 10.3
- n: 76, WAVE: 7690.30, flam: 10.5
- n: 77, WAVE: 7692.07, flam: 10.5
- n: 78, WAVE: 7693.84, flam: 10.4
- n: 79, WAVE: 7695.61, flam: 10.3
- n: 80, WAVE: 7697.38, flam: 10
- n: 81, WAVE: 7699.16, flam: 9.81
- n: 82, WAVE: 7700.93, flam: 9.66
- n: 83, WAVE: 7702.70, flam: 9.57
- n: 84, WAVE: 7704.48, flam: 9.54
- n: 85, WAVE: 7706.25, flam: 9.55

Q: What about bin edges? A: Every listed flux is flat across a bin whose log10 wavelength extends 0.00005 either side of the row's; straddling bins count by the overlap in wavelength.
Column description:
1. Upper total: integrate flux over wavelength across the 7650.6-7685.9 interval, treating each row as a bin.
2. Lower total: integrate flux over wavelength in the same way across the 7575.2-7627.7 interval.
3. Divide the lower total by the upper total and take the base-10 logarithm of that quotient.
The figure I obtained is 0.17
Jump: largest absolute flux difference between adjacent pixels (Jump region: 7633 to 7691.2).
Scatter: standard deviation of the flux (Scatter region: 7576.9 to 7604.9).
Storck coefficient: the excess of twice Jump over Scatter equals 0.22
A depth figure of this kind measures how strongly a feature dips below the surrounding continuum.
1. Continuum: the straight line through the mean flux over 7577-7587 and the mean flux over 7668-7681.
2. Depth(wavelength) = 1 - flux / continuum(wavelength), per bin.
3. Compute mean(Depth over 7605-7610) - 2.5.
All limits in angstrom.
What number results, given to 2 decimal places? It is -2.49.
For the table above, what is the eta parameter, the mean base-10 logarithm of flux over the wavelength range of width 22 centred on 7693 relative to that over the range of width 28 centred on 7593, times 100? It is 98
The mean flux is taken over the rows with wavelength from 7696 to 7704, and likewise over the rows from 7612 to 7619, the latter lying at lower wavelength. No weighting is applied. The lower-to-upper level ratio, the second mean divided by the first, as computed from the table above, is 1.09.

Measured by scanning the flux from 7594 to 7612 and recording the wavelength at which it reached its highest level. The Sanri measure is 7611.03 angstrom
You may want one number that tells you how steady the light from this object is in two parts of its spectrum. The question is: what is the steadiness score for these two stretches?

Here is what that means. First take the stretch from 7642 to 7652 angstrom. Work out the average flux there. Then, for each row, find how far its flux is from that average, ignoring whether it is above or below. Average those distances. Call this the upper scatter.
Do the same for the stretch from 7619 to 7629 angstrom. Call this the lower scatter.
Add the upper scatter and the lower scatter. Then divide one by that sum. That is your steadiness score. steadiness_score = 9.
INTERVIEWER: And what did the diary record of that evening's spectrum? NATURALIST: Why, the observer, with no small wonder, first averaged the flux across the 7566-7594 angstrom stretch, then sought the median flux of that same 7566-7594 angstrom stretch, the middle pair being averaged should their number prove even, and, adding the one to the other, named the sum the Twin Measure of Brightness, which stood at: 21.4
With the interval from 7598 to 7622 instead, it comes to 20.9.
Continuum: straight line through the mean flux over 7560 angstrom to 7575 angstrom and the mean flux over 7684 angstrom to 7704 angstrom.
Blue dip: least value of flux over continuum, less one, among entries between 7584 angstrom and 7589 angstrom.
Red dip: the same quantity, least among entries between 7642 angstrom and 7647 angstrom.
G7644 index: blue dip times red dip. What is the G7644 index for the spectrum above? -0.0013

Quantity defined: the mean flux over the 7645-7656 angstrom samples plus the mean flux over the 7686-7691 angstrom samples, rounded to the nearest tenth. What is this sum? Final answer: 21.4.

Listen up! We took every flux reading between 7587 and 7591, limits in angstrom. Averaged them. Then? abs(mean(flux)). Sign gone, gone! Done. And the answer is 10.7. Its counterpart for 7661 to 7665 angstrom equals 10.7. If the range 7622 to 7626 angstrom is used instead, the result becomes 10.5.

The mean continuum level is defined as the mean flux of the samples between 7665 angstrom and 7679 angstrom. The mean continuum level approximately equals 10.4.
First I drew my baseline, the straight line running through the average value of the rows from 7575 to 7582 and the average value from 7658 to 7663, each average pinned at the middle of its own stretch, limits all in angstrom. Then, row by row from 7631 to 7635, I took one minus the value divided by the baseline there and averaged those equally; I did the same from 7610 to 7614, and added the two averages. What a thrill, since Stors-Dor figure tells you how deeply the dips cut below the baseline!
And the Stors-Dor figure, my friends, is -0.02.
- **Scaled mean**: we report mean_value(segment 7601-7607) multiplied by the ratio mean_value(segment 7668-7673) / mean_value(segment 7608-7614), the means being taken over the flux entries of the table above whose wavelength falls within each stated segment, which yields 10.0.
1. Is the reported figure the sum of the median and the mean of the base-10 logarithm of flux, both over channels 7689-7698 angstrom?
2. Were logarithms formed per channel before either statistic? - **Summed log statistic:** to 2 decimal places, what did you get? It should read 2.03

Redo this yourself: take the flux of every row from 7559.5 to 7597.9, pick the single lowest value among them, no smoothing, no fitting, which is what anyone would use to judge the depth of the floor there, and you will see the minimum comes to 10.4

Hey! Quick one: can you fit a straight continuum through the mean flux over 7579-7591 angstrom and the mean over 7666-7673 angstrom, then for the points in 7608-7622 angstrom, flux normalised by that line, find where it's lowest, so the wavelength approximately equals 7619.79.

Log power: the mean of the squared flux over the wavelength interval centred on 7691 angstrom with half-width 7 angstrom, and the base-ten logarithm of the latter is 2.02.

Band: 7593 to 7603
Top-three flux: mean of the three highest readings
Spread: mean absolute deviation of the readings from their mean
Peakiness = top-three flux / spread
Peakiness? 79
